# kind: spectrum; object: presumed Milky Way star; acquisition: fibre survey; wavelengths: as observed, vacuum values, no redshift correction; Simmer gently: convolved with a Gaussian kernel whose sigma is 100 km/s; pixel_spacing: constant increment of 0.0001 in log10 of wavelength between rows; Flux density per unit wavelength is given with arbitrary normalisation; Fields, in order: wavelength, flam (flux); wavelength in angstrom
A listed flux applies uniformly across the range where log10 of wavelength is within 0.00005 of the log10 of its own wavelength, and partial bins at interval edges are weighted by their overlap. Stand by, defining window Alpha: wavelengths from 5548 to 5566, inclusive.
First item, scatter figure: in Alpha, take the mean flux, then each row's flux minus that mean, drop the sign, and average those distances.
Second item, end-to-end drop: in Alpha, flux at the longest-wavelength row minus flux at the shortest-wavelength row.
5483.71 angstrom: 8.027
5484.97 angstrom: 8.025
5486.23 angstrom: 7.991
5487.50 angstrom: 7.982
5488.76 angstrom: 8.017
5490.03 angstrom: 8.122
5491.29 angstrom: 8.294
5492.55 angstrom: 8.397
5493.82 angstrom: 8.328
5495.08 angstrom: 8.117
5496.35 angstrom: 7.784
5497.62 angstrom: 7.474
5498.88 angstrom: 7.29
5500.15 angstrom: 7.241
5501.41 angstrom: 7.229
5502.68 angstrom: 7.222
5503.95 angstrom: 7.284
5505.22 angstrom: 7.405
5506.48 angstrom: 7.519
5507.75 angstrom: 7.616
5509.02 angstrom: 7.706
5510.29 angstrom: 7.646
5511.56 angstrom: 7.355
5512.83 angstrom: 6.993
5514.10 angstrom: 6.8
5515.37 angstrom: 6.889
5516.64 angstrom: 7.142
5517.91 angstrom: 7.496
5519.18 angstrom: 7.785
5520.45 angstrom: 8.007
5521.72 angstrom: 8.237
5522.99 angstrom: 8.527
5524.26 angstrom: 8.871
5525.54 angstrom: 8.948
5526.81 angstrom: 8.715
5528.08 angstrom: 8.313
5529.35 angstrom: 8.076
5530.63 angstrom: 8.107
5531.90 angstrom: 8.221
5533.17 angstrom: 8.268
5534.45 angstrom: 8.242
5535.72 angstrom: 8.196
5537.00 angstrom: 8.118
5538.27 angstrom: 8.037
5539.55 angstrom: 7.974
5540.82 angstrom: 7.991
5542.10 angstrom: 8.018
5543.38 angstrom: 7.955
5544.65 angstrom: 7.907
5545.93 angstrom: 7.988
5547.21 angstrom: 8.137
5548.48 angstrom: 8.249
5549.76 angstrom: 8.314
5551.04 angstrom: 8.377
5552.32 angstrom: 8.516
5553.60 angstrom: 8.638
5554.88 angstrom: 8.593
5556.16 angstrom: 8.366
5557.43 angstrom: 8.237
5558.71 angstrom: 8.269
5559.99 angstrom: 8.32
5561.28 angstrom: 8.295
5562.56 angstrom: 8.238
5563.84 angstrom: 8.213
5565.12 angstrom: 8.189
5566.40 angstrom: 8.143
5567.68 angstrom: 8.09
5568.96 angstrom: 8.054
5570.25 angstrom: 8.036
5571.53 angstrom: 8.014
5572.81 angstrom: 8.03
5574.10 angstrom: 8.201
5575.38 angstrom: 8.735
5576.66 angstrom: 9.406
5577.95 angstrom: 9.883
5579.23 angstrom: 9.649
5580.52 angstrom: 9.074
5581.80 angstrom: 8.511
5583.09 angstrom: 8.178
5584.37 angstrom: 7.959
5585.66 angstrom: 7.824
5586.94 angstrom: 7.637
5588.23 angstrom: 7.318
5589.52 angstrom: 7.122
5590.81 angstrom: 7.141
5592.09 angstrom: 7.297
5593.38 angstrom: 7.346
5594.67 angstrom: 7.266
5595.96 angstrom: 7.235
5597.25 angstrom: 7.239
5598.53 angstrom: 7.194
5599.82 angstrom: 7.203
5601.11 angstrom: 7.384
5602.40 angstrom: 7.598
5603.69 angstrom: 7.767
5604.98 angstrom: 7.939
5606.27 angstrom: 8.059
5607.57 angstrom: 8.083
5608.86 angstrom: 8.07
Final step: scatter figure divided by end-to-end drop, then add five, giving 3.2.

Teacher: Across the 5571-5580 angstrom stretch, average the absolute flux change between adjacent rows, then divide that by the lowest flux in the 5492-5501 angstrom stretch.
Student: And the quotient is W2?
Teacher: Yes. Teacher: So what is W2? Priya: 0.048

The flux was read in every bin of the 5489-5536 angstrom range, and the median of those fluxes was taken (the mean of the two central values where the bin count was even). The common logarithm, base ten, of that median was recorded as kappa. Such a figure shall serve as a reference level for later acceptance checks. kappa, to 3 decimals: 0.891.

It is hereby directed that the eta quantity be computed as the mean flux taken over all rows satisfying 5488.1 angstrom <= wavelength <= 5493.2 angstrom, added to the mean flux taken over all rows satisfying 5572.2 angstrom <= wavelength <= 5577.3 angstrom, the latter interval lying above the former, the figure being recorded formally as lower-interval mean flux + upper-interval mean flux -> 16.8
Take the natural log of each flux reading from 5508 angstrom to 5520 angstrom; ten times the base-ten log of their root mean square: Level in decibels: 2.99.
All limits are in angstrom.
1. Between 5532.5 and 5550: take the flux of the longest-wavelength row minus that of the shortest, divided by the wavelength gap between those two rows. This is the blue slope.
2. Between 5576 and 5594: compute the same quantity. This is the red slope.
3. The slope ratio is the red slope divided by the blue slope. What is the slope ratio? -44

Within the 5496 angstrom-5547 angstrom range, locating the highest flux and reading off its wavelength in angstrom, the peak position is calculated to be 5525.54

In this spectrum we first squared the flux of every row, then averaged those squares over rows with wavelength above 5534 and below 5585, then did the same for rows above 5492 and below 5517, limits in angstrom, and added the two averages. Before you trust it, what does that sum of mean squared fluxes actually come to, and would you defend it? 126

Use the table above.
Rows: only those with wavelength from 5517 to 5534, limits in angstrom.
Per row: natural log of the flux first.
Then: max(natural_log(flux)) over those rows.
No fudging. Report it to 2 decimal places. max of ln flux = 2.19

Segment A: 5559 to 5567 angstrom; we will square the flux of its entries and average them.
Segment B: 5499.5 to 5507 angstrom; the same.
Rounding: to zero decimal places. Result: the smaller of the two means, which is 54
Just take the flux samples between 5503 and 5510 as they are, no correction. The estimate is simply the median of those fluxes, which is 7.5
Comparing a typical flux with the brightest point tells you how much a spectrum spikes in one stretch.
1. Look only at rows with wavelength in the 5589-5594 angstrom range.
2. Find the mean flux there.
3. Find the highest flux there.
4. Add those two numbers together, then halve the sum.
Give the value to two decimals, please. 7.29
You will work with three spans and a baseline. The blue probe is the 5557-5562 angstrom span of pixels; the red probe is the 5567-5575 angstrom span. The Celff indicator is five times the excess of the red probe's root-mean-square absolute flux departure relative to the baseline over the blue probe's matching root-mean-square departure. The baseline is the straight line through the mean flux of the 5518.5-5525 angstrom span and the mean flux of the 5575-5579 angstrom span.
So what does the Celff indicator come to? 2.2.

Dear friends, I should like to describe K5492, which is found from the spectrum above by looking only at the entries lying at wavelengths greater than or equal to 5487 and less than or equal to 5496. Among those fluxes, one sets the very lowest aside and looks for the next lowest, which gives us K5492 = 8.017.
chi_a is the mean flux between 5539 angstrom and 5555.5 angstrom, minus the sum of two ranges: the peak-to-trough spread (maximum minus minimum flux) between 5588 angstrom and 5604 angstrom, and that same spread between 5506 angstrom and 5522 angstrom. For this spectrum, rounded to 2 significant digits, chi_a 6.1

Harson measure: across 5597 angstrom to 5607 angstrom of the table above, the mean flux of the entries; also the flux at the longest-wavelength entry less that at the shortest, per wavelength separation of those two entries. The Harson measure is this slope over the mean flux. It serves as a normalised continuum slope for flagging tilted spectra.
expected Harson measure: 0.012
